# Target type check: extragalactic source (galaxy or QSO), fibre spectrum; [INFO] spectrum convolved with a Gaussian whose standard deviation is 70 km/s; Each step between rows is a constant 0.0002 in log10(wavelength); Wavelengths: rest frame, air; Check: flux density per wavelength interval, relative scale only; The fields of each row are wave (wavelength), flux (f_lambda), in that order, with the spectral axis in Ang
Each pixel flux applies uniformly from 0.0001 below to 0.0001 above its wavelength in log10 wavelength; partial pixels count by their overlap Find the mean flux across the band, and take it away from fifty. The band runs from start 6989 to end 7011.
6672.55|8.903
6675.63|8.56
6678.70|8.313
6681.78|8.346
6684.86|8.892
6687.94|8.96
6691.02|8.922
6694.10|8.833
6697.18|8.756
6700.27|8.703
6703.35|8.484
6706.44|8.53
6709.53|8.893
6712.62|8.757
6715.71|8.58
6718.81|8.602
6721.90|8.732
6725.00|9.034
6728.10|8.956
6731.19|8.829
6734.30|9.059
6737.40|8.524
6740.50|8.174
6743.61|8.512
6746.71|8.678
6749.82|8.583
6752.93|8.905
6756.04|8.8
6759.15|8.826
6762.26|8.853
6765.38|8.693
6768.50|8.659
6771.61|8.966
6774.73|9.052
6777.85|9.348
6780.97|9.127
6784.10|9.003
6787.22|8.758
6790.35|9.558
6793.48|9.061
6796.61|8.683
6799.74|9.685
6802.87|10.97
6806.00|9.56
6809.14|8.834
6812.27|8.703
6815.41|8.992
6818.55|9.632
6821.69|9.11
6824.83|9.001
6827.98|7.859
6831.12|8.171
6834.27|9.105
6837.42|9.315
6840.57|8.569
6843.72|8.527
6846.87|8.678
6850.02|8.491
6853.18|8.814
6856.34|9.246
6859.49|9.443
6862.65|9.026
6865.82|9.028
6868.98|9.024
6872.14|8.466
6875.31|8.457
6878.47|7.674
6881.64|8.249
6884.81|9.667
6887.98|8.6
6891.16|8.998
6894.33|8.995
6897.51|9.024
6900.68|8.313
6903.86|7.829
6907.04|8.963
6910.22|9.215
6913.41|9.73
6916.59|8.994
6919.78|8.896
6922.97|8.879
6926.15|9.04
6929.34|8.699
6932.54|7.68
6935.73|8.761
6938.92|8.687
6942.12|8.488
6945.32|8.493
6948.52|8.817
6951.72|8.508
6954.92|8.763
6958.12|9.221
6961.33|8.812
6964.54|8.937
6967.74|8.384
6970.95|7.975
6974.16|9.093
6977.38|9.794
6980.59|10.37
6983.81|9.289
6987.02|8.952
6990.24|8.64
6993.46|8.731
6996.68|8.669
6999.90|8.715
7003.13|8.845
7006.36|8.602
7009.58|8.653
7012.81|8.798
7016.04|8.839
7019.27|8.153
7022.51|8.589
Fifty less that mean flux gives 41.3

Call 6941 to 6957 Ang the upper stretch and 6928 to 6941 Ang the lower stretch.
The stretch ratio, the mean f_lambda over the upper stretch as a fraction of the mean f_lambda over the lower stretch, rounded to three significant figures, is 1.02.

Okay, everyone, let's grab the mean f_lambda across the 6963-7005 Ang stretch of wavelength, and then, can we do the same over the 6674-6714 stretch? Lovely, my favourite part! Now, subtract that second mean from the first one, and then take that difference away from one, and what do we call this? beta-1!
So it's 0.74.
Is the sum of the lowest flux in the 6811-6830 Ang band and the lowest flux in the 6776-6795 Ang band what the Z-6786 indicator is 16.6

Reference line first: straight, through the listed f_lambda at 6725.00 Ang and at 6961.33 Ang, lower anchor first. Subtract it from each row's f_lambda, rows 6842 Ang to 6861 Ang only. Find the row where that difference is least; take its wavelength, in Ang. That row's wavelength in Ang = 6850.02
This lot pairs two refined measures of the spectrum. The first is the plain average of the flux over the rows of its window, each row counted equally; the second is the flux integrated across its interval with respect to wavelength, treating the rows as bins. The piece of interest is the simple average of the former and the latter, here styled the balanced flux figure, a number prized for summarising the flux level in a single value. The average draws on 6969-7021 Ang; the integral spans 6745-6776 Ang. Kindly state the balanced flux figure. 141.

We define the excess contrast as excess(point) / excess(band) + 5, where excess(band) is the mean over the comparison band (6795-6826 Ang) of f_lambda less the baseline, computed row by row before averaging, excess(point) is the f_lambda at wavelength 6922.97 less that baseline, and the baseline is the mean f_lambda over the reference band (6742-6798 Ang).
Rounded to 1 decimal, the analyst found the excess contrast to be 5.0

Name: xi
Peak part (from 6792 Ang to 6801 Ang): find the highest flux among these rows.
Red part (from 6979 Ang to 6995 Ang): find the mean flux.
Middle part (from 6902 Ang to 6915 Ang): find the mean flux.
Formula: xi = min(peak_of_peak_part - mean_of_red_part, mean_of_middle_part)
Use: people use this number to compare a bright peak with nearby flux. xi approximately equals 0.5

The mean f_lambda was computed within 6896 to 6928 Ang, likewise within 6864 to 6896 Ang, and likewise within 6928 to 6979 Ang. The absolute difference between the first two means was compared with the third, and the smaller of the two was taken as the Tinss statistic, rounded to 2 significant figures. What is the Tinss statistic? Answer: 0.17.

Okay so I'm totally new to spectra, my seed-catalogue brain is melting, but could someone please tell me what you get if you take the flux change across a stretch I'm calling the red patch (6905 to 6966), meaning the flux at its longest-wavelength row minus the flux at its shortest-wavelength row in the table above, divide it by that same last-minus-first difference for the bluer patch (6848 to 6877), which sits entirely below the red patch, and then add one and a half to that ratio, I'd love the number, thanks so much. 2.3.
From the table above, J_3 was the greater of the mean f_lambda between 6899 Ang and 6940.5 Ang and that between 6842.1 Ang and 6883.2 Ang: 8.75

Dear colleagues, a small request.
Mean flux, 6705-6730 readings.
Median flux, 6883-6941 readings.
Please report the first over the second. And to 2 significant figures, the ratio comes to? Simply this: 0.98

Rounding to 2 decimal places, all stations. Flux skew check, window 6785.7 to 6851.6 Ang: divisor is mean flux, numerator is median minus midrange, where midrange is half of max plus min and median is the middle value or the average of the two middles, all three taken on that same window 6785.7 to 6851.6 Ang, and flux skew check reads -0.05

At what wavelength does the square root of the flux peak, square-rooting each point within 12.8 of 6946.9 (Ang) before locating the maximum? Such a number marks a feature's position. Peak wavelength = 6958.12 Ang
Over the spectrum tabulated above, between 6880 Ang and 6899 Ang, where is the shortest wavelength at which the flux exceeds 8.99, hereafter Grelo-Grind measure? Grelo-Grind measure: 6884.81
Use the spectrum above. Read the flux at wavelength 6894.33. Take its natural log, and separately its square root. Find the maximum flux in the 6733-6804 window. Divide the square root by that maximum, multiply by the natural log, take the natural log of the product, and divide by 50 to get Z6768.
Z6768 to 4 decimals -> -0.0102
